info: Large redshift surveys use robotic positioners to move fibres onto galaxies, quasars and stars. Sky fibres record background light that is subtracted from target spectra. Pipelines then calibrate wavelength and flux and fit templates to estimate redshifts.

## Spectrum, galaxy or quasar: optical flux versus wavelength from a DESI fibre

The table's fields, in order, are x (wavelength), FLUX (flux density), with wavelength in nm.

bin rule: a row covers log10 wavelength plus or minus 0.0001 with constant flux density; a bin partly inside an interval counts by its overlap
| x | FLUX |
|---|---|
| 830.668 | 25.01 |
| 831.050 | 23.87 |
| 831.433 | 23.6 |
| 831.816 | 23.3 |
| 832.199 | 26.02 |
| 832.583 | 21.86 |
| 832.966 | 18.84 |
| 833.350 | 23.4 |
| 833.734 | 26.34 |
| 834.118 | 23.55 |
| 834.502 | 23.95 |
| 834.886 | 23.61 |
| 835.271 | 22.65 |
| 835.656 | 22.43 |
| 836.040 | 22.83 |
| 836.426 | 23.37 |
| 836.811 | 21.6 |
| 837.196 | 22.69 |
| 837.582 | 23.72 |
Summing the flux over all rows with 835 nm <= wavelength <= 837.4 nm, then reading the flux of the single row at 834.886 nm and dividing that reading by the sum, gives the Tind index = 0.174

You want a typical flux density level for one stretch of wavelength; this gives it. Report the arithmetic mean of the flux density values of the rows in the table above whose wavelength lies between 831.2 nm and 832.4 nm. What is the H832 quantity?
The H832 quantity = 24.3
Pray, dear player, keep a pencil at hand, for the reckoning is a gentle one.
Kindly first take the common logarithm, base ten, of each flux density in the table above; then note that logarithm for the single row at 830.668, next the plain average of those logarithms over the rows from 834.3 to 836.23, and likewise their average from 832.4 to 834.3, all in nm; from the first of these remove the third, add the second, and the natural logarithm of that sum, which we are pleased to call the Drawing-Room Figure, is 0.341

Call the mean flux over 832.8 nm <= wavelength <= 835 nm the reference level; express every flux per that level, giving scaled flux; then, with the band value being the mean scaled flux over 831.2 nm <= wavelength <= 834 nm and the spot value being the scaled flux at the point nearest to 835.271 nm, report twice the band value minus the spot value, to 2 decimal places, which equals 1.03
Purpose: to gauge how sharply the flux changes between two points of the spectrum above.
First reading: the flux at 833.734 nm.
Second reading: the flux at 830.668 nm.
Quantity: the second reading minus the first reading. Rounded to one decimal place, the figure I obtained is -1.3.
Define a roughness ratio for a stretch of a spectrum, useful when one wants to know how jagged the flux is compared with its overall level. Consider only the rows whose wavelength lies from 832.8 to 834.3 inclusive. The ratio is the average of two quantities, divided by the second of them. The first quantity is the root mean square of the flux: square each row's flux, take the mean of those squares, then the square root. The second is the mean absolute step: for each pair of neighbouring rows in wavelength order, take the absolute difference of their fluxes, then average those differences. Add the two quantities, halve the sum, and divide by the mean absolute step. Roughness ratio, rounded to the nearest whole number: 4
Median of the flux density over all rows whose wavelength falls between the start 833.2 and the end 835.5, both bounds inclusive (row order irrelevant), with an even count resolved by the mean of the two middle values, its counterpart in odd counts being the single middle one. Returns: 23.6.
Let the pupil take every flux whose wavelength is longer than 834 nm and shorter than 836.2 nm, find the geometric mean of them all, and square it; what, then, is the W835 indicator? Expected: 537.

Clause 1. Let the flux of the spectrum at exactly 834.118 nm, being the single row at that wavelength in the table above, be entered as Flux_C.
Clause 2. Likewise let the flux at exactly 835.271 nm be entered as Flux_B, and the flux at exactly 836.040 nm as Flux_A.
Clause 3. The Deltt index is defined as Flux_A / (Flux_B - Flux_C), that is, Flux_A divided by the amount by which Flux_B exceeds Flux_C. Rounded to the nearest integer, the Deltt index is -25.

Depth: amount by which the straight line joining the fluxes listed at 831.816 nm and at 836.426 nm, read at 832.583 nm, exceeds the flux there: 1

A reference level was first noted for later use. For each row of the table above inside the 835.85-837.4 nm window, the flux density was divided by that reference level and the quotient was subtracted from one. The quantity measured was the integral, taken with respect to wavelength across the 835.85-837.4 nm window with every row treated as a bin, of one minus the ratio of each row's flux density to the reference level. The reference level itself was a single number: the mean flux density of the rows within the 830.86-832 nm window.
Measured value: 0.063 nm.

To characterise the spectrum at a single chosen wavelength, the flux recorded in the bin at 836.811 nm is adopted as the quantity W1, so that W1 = 21.6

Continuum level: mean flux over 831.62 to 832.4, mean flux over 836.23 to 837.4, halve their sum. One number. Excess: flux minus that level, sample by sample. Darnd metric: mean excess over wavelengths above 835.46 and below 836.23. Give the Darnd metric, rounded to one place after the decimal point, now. -1.0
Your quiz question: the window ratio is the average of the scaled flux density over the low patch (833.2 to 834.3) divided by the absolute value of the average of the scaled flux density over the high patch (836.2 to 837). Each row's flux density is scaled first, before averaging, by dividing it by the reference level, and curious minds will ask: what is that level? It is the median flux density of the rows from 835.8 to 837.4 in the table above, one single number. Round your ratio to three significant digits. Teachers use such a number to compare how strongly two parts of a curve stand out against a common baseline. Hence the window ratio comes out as 1.09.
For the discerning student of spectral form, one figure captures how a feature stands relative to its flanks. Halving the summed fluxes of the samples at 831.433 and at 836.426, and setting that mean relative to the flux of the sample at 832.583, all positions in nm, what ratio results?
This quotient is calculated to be 1.07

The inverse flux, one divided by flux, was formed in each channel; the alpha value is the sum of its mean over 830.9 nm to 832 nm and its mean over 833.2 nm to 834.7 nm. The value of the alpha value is 0.0836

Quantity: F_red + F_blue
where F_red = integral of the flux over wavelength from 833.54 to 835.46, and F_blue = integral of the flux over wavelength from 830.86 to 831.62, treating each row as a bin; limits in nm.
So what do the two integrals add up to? 64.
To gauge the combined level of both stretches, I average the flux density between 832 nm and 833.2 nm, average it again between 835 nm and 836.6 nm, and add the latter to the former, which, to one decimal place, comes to 45.1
